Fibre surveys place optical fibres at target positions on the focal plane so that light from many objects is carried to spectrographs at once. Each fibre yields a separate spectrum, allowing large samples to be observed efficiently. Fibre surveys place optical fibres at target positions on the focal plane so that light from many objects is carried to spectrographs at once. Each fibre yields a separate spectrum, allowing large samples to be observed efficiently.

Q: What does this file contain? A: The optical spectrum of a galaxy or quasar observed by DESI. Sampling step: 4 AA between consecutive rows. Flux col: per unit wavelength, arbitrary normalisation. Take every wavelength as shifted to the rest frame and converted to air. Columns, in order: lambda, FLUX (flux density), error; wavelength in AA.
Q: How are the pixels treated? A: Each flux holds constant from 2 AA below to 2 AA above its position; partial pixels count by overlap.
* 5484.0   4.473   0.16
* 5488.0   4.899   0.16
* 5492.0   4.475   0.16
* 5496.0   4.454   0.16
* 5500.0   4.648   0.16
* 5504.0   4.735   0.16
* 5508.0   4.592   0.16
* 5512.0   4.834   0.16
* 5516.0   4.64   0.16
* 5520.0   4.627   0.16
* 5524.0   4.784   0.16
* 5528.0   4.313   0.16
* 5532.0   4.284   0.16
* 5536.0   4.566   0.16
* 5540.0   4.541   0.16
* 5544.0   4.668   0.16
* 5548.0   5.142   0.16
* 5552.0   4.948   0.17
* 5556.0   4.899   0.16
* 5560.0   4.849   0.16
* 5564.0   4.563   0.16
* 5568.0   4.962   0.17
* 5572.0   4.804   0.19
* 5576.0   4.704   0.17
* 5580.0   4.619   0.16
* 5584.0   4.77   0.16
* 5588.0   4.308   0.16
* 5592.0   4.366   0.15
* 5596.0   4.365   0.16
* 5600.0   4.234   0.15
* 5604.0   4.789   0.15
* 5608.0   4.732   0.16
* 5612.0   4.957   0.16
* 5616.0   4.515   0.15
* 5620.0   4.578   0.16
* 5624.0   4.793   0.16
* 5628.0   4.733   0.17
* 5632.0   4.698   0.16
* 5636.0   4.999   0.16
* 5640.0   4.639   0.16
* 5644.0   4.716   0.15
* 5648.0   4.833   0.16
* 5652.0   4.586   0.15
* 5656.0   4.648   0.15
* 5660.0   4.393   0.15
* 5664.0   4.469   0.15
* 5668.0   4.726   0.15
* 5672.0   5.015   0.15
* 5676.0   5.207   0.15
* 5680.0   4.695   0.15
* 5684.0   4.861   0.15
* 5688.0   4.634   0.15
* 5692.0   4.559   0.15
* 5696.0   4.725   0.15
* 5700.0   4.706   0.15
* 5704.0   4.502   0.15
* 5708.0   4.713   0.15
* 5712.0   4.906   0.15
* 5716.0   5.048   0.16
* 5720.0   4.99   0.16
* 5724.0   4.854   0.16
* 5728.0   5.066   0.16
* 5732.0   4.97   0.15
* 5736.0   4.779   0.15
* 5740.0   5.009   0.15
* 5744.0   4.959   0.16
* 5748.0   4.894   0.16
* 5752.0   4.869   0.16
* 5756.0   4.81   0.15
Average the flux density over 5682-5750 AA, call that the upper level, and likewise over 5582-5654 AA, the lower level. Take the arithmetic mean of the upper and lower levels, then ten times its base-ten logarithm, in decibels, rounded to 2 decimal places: 6.76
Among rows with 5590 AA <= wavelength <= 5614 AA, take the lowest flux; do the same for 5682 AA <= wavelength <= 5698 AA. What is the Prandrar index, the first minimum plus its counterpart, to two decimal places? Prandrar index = 8.79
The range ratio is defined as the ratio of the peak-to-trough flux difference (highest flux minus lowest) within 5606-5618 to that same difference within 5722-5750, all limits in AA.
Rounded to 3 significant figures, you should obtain 1.54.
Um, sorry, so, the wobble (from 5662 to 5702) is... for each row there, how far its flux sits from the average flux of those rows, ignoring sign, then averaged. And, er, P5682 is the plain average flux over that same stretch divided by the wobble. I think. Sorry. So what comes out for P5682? 30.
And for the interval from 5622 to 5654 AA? 51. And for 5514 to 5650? 27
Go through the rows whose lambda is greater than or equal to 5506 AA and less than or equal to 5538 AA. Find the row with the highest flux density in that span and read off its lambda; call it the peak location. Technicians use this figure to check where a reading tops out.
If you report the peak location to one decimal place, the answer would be 5512.0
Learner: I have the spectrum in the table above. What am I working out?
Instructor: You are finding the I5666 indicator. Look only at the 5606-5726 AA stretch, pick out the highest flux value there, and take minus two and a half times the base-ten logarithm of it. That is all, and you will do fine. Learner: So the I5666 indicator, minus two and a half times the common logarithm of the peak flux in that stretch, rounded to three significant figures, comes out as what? -1.79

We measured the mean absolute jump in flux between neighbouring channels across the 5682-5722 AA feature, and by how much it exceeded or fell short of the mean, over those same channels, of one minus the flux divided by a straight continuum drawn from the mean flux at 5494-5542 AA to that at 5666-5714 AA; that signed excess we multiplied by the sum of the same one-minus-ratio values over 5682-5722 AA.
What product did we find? 0.01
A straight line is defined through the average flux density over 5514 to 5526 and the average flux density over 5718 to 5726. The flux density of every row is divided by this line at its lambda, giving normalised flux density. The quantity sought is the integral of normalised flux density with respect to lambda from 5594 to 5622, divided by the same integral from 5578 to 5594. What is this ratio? 1.8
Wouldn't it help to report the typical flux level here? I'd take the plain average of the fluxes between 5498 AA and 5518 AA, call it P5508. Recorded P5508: 4.69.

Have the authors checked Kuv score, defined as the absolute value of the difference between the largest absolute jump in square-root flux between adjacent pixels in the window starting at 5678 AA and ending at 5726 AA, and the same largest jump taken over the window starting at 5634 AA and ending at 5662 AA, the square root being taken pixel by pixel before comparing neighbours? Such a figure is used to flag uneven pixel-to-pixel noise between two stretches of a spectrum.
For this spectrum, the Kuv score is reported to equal 0.03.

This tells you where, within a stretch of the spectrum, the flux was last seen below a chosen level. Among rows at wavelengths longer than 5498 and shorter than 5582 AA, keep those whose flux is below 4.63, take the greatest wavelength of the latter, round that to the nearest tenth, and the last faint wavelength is 5580.0 AA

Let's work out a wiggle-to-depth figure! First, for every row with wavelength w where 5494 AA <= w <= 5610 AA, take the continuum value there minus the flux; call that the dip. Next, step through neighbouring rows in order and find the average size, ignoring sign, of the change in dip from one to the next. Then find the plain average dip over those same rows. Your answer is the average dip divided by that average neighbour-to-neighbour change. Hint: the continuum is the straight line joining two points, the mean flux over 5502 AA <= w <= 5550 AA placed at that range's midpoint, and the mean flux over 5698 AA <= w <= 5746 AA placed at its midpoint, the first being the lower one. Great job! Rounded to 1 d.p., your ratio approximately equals 0.2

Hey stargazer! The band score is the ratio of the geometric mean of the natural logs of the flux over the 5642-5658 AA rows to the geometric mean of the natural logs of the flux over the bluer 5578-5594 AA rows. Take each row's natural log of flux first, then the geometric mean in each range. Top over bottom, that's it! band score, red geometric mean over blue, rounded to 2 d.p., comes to 1.03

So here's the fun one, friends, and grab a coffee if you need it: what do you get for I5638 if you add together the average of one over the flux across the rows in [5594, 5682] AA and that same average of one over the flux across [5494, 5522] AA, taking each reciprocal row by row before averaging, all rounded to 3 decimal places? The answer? 0.429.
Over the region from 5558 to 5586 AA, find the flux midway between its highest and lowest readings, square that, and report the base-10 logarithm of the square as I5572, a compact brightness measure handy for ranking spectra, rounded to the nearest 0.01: 1.36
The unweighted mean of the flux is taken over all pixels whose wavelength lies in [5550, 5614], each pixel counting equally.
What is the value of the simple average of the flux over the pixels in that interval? 4.68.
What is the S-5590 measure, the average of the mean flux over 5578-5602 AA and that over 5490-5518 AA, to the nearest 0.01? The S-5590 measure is 4.53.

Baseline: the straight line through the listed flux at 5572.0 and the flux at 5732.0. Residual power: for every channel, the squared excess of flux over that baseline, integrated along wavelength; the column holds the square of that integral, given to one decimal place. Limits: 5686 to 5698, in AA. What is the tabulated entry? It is 1.1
